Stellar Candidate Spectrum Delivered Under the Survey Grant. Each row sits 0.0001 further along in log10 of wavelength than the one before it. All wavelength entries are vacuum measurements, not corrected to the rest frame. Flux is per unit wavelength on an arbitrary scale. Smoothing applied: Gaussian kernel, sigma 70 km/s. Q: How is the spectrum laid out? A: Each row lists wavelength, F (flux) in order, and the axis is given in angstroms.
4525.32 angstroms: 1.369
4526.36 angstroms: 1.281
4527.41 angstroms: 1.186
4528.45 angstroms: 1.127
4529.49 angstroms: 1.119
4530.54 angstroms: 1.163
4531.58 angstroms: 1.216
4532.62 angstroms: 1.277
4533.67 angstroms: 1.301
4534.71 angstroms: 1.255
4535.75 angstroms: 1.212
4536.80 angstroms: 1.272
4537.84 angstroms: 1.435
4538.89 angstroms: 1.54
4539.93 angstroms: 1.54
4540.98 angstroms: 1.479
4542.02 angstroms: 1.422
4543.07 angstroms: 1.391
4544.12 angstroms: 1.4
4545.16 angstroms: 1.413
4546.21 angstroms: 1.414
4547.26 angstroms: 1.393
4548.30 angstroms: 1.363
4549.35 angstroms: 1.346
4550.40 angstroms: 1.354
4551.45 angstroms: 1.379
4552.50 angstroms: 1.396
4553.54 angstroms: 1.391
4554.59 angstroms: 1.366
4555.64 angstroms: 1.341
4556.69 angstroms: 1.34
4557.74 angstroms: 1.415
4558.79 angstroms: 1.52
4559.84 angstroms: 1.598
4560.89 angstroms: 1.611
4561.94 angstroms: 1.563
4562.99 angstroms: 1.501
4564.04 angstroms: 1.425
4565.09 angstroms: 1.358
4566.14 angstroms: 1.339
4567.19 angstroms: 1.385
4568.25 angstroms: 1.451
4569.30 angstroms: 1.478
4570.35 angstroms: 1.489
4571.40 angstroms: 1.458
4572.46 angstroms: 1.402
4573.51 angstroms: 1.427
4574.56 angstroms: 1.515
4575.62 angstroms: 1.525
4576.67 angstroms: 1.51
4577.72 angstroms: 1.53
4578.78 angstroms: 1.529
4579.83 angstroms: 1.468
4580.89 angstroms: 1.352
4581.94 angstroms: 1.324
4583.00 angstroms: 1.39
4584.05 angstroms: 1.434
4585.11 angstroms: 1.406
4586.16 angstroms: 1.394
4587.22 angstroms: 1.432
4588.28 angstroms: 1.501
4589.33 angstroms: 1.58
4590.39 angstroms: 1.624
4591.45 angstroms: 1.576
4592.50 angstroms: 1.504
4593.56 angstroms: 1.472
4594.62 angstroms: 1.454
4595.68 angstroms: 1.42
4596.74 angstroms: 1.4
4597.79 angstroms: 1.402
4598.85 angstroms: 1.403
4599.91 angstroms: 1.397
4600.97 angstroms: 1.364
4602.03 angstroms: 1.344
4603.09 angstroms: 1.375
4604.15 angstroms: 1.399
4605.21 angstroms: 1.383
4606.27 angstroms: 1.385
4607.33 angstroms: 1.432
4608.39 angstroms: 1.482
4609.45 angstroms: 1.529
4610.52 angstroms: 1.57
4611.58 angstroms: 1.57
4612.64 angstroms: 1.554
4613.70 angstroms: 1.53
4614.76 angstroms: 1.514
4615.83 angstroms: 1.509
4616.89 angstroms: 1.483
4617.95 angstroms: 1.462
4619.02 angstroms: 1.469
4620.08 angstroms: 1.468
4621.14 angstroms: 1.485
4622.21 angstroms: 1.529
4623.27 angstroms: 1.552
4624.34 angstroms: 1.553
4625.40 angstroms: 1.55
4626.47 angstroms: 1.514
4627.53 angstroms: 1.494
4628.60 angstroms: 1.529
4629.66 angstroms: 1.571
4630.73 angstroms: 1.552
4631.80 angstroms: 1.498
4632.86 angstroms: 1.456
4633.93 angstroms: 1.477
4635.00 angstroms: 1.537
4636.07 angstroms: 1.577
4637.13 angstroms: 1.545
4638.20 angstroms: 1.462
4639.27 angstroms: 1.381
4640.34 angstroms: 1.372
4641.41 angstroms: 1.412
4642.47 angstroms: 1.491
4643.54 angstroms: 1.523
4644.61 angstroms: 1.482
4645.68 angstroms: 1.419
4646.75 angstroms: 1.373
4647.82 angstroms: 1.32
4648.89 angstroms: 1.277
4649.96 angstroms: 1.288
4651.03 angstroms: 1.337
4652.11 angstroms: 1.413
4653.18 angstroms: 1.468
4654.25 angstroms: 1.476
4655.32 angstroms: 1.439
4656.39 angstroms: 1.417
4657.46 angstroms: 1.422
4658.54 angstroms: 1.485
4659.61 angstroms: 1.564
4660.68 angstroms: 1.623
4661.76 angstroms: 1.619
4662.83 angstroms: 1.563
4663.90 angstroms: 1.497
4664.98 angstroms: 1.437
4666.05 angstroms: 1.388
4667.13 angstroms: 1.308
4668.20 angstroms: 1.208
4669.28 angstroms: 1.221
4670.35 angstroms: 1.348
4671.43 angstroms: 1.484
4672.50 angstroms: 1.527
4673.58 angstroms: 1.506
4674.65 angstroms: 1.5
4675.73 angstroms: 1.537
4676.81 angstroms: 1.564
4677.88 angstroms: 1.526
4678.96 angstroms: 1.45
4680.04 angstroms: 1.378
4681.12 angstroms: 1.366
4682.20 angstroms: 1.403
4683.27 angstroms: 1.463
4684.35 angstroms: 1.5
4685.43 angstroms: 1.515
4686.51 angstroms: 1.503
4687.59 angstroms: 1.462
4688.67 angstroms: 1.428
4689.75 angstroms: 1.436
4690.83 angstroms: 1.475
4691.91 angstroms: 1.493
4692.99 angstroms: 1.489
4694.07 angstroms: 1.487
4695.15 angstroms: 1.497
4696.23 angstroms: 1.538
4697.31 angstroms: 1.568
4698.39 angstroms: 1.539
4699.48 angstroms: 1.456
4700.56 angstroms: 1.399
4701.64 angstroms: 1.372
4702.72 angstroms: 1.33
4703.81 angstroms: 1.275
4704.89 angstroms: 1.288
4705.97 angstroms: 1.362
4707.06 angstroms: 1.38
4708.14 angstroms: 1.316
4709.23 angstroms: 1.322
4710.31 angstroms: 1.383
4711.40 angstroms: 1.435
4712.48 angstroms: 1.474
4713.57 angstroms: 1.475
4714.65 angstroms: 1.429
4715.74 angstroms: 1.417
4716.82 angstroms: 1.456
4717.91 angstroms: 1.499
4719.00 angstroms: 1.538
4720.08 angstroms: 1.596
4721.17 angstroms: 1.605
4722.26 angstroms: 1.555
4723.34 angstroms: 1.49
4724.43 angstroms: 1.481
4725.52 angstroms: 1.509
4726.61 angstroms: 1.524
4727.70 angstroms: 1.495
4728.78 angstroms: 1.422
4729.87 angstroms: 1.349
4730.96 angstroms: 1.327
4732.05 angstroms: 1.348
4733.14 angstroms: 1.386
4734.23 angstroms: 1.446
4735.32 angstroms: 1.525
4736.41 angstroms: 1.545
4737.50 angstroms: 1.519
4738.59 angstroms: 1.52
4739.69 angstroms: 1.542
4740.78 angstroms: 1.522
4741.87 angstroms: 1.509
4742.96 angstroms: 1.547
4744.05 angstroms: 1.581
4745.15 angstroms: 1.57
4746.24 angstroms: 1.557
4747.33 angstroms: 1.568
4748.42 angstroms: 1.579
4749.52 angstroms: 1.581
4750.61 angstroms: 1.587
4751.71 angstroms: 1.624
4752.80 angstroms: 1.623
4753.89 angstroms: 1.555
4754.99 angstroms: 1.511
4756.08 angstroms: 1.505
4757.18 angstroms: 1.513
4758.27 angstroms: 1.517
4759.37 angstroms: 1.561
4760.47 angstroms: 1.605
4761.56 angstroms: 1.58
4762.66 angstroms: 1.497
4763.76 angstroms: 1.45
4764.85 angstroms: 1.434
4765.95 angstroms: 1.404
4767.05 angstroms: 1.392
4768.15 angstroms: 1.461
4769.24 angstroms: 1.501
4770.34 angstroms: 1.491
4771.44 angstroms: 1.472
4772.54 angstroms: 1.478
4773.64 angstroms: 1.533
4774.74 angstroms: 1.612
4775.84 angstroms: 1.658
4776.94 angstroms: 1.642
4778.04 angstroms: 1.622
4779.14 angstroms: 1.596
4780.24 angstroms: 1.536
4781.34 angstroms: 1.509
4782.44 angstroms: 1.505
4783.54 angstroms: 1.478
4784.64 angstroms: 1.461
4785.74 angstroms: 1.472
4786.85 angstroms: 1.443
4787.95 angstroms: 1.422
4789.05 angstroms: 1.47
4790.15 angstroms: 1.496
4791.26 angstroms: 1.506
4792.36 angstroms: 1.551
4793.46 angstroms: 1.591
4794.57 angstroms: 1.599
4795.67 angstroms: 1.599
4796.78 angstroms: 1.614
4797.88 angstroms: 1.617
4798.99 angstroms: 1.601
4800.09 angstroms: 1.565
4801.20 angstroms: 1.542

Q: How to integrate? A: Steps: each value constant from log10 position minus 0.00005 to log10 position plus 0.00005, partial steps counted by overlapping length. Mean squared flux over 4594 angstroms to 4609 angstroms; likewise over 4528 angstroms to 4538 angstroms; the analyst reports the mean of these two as 1.75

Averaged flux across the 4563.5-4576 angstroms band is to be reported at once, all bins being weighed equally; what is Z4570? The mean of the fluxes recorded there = 1.44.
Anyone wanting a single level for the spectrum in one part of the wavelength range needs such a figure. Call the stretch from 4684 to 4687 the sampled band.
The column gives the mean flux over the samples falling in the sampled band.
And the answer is 1.51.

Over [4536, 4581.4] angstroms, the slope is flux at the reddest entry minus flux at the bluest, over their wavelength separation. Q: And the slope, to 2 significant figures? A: 0.0018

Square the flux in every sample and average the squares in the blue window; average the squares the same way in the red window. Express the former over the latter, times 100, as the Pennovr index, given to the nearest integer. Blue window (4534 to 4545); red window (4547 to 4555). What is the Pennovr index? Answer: 104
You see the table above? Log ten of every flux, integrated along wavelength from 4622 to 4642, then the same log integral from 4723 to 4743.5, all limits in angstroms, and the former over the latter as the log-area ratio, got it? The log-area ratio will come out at 1.03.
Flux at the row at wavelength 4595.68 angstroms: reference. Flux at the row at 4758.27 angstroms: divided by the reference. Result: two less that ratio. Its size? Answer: 0.93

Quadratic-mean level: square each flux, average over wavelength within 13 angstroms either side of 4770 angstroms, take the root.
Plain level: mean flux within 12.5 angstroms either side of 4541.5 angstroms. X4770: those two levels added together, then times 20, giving 57.6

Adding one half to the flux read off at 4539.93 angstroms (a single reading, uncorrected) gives 2.04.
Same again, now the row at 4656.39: 1.92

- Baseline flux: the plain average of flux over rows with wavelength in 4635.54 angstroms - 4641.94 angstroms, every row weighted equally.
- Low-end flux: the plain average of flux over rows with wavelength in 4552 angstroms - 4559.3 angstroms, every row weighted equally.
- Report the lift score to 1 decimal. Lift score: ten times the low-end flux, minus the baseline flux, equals 12.5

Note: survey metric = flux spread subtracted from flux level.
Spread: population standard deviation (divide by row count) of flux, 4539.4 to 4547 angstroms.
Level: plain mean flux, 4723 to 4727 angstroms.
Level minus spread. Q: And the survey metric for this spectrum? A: 1.45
